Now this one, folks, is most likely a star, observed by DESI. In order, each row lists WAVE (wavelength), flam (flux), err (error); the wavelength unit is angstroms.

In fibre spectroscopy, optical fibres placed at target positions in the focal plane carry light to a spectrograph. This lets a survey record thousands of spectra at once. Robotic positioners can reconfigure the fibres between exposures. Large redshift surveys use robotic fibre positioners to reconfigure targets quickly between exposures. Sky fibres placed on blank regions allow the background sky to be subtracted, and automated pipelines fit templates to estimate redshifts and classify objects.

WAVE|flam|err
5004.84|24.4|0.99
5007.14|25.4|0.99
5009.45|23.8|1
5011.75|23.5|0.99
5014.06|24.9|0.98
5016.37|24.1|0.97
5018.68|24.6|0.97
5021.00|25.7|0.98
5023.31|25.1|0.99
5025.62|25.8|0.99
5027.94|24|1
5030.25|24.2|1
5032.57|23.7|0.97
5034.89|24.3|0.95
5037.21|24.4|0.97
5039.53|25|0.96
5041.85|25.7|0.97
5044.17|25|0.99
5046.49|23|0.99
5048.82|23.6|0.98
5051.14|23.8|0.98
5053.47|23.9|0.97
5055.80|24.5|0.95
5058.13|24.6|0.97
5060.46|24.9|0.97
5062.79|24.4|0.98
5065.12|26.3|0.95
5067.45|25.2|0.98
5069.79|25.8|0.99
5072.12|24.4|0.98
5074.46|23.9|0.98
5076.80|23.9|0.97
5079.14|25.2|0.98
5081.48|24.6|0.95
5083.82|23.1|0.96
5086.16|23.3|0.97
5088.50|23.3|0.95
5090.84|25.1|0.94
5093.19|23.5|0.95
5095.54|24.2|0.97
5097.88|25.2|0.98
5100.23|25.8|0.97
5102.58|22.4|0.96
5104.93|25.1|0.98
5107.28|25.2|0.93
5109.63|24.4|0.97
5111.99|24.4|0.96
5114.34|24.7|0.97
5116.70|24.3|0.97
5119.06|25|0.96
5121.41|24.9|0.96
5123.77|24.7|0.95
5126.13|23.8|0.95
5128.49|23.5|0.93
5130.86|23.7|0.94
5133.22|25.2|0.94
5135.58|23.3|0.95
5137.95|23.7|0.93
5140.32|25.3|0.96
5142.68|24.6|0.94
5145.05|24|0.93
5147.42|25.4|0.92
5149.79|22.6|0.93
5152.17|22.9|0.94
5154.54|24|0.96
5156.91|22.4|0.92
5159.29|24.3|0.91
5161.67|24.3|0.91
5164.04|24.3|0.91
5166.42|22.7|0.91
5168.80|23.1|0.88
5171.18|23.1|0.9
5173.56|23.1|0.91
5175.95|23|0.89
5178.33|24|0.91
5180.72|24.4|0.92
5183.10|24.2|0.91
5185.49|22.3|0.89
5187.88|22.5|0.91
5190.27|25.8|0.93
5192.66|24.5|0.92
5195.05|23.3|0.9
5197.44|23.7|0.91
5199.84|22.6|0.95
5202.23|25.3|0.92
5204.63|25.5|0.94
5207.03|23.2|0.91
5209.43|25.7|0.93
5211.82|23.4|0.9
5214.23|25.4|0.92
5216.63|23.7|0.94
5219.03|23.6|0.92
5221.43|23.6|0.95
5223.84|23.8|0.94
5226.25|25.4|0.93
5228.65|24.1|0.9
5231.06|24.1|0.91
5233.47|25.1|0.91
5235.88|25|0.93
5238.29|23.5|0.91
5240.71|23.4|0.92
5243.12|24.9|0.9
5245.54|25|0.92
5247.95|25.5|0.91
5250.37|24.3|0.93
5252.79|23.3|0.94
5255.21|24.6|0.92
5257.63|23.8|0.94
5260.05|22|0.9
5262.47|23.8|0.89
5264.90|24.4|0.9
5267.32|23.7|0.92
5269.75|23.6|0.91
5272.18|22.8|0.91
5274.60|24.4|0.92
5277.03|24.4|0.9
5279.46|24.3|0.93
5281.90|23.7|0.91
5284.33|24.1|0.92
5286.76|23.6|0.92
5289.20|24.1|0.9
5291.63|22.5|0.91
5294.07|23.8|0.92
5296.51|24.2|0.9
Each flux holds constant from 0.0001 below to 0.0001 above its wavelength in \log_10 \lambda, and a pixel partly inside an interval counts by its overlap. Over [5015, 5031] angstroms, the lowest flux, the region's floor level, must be 24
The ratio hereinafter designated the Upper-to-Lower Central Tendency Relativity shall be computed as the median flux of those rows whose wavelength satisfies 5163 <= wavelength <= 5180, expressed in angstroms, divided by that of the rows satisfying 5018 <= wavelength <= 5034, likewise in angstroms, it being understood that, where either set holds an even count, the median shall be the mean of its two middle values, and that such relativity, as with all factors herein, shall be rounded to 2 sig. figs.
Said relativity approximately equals 0.94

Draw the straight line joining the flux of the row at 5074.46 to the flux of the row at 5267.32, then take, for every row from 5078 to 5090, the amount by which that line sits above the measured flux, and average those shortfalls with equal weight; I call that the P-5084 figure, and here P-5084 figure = 0.0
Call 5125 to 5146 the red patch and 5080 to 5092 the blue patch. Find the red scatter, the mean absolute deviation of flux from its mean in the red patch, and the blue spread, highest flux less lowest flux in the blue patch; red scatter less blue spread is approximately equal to -1.4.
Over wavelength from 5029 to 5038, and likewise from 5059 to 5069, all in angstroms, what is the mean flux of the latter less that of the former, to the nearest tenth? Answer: 1.1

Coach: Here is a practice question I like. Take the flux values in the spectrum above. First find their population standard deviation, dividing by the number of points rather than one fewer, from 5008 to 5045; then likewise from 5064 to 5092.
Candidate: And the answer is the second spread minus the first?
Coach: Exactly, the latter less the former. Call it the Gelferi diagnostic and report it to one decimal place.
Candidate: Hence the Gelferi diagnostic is 0.3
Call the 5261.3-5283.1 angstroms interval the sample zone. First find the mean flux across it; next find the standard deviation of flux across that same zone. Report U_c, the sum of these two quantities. 24.4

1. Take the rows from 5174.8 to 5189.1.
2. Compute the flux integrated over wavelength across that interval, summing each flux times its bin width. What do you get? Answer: 335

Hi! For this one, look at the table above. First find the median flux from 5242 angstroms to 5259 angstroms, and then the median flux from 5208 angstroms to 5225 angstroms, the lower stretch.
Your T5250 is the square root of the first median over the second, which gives 1.02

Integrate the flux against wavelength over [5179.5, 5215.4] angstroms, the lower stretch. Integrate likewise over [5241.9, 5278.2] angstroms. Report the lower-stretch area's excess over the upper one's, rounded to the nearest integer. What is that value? -7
